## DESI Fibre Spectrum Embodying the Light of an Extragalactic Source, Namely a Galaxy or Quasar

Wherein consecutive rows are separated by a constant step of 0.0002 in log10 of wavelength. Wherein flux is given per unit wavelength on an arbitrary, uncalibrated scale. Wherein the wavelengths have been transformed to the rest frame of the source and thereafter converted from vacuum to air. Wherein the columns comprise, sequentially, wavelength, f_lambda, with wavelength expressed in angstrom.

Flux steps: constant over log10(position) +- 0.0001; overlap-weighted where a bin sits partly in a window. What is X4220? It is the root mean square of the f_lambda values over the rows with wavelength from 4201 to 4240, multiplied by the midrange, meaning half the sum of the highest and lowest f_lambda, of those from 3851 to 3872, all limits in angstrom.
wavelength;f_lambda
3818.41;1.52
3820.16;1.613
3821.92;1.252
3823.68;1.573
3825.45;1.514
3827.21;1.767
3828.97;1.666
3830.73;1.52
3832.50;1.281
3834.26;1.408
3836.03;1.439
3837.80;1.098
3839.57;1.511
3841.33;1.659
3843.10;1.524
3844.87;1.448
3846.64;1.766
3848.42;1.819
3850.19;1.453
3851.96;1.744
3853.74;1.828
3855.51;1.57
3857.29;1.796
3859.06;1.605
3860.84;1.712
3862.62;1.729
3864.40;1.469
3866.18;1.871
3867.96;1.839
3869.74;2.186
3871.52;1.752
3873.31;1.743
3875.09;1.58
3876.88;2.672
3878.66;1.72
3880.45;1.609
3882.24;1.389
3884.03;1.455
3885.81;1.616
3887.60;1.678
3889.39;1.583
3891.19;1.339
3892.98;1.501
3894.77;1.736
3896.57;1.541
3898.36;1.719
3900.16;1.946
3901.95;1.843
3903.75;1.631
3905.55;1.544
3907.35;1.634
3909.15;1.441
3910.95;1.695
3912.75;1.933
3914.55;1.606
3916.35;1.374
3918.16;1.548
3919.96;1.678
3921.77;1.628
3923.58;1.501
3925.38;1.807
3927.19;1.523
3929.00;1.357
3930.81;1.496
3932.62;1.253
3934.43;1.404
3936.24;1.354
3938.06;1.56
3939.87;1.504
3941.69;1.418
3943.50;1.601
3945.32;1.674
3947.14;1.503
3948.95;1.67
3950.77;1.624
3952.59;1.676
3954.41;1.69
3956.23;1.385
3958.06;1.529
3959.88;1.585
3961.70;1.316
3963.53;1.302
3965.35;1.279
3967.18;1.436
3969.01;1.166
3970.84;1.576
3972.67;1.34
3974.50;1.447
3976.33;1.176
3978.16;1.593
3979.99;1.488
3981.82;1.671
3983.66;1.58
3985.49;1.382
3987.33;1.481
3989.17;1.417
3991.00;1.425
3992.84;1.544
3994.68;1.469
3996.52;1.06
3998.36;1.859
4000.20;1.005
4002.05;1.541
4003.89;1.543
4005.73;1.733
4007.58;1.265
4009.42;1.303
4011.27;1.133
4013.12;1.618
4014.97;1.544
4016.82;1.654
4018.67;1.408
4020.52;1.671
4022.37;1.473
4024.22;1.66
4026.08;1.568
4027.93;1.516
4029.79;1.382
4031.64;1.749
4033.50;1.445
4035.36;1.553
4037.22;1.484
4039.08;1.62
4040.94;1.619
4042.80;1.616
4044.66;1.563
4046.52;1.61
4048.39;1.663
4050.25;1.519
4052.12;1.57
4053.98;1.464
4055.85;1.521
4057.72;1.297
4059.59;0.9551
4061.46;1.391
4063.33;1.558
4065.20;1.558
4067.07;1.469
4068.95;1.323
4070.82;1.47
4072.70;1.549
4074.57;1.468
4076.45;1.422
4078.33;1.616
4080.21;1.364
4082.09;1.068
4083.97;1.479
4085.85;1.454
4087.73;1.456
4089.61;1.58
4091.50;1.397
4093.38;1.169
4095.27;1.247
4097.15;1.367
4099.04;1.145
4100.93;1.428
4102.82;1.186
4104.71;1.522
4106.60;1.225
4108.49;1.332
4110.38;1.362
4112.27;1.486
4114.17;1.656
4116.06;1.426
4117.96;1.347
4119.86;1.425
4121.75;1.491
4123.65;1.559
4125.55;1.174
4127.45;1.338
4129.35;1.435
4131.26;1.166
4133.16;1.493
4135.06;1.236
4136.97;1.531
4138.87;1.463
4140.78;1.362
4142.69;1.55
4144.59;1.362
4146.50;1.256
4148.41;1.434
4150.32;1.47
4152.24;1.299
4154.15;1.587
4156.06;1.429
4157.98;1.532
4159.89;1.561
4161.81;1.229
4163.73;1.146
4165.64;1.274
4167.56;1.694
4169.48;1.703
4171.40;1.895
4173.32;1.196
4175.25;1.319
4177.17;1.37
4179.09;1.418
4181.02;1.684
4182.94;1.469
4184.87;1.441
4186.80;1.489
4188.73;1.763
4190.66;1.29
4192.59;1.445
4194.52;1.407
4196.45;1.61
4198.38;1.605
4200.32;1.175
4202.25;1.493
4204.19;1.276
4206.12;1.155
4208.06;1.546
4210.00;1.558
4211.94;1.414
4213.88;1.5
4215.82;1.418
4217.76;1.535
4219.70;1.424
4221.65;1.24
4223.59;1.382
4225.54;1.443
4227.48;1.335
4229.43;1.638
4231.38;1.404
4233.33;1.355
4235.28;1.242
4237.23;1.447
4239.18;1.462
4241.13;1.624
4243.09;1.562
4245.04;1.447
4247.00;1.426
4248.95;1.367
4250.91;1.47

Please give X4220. 2.6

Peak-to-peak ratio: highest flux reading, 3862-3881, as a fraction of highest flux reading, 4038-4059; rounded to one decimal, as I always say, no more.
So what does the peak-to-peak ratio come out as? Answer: 1.6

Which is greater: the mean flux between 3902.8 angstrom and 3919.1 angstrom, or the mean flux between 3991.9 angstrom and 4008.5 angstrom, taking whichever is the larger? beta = 1.60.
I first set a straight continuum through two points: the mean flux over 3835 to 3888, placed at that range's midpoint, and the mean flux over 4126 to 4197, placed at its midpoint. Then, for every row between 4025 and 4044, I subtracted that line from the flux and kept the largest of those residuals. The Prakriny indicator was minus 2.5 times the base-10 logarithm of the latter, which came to 1.7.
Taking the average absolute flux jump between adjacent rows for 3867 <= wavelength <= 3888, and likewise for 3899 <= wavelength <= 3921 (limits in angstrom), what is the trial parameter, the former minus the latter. 0.14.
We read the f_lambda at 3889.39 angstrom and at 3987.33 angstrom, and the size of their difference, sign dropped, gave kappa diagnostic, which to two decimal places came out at 0.10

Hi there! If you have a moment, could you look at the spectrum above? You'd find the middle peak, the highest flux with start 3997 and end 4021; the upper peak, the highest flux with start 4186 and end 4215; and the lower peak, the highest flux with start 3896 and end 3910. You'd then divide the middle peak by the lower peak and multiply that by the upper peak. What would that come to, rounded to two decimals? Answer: 1.68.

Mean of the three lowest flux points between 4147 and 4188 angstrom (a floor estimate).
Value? 1.19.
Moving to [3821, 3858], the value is 1.21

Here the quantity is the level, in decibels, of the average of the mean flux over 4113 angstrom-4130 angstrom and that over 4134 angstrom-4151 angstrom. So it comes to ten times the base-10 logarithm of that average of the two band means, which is 1.52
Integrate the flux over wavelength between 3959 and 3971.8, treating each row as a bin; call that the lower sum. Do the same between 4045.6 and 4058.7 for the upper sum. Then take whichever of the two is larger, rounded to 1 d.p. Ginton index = 19.9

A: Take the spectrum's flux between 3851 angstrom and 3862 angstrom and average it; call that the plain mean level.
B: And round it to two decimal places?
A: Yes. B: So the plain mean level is 1.71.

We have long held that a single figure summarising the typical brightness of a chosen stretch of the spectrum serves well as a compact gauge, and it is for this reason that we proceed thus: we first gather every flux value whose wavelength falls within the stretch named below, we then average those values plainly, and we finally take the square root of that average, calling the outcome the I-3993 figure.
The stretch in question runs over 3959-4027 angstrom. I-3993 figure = 1.20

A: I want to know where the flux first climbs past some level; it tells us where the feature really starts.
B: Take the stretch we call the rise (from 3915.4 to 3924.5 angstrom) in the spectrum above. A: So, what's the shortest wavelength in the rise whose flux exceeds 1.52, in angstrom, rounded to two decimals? 3918.16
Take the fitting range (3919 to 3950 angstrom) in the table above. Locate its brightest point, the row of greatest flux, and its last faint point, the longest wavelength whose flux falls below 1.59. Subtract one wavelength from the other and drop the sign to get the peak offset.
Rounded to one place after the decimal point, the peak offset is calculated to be 21.8 angstrom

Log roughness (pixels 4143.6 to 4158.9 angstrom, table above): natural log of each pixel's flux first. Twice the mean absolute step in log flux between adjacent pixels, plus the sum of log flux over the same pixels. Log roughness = 3.0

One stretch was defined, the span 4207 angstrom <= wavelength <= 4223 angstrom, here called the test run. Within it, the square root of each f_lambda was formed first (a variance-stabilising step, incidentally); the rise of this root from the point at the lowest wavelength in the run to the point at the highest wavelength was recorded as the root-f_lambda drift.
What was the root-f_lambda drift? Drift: -0.13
